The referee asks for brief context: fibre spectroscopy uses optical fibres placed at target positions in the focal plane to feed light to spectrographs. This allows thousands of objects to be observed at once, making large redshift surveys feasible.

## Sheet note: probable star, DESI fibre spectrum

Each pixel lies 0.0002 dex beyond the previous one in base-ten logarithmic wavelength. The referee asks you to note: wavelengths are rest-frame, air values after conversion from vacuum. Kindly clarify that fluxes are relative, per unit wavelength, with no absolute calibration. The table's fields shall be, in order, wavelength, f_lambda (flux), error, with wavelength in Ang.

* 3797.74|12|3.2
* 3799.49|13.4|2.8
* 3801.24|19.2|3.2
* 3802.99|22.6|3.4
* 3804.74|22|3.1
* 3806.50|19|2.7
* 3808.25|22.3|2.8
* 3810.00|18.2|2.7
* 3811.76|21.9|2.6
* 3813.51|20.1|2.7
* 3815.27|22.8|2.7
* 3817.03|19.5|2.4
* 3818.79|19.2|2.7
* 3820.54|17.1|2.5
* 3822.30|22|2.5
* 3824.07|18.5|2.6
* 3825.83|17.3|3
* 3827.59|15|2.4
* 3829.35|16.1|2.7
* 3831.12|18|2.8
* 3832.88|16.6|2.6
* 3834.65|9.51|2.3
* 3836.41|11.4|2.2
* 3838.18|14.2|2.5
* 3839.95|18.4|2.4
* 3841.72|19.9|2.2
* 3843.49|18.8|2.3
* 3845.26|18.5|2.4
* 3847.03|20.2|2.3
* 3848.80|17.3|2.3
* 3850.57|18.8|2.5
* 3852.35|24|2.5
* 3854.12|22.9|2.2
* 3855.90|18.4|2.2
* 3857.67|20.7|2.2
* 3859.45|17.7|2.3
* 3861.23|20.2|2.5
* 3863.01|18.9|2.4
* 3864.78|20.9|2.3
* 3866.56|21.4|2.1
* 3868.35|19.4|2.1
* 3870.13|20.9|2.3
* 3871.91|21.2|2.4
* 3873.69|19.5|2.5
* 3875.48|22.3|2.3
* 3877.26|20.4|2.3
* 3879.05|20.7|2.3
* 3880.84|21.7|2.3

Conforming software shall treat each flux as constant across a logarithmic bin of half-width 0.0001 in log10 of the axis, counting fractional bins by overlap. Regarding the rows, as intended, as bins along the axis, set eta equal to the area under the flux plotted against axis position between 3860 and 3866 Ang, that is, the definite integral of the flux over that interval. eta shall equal 120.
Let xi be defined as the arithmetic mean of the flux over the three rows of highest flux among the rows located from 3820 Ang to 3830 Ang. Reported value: 19.3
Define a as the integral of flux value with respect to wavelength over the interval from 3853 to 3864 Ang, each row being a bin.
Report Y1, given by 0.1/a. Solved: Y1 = 0.0005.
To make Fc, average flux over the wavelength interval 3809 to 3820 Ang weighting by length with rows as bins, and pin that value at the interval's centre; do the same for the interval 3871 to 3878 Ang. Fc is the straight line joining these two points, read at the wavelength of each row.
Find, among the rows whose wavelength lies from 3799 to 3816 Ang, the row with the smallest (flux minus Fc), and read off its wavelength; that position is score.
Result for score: 3799.49 Ang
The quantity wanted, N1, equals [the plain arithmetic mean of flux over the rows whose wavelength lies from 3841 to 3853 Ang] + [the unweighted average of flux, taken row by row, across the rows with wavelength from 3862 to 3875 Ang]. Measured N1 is 40.0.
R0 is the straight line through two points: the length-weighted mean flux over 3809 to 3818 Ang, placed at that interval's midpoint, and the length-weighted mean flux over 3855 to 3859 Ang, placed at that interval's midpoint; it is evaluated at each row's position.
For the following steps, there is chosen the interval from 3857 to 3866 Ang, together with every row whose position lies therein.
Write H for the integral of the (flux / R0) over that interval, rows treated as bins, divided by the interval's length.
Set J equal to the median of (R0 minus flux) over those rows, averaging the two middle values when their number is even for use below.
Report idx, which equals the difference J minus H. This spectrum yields -2.0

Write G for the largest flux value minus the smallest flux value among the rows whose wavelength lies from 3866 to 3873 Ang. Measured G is 2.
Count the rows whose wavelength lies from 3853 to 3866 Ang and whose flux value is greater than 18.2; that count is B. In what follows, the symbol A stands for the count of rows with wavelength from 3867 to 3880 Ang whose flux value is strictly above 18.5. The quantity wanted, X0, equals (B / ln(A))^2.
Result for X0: 10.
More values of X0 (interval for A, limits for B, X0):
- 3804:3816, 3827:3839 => 0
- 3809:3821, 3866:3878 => 19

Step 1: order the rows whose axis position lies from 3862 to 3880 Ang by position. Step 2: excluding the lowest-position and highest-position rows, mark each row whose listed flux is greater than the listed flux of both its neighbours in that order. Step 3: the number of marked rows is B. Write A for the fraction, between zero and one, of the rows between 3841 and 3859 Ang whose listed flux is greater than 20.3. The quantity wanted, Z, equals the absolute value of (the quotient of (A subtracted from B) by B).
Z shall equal 0.90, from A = 0.3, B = 3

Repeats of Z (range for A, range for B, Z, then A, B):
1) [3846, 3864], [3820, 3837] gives 0.85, 0.3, 2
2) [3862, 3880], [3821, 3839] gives 0.30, 0.7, 1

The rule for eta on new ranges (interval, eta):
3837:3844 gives 122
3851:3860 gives 187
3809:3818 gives 185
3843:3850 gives 131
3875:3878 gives 64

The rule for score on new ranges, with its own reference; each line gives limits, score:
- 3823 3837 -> 3834.65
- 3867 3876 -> 3868.35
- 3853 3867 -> 3859.45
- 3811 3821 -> 3820.54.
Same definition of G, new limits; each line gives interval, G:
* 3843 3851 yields 3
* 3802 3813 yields 4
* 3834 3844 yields 10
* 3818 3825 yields 5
